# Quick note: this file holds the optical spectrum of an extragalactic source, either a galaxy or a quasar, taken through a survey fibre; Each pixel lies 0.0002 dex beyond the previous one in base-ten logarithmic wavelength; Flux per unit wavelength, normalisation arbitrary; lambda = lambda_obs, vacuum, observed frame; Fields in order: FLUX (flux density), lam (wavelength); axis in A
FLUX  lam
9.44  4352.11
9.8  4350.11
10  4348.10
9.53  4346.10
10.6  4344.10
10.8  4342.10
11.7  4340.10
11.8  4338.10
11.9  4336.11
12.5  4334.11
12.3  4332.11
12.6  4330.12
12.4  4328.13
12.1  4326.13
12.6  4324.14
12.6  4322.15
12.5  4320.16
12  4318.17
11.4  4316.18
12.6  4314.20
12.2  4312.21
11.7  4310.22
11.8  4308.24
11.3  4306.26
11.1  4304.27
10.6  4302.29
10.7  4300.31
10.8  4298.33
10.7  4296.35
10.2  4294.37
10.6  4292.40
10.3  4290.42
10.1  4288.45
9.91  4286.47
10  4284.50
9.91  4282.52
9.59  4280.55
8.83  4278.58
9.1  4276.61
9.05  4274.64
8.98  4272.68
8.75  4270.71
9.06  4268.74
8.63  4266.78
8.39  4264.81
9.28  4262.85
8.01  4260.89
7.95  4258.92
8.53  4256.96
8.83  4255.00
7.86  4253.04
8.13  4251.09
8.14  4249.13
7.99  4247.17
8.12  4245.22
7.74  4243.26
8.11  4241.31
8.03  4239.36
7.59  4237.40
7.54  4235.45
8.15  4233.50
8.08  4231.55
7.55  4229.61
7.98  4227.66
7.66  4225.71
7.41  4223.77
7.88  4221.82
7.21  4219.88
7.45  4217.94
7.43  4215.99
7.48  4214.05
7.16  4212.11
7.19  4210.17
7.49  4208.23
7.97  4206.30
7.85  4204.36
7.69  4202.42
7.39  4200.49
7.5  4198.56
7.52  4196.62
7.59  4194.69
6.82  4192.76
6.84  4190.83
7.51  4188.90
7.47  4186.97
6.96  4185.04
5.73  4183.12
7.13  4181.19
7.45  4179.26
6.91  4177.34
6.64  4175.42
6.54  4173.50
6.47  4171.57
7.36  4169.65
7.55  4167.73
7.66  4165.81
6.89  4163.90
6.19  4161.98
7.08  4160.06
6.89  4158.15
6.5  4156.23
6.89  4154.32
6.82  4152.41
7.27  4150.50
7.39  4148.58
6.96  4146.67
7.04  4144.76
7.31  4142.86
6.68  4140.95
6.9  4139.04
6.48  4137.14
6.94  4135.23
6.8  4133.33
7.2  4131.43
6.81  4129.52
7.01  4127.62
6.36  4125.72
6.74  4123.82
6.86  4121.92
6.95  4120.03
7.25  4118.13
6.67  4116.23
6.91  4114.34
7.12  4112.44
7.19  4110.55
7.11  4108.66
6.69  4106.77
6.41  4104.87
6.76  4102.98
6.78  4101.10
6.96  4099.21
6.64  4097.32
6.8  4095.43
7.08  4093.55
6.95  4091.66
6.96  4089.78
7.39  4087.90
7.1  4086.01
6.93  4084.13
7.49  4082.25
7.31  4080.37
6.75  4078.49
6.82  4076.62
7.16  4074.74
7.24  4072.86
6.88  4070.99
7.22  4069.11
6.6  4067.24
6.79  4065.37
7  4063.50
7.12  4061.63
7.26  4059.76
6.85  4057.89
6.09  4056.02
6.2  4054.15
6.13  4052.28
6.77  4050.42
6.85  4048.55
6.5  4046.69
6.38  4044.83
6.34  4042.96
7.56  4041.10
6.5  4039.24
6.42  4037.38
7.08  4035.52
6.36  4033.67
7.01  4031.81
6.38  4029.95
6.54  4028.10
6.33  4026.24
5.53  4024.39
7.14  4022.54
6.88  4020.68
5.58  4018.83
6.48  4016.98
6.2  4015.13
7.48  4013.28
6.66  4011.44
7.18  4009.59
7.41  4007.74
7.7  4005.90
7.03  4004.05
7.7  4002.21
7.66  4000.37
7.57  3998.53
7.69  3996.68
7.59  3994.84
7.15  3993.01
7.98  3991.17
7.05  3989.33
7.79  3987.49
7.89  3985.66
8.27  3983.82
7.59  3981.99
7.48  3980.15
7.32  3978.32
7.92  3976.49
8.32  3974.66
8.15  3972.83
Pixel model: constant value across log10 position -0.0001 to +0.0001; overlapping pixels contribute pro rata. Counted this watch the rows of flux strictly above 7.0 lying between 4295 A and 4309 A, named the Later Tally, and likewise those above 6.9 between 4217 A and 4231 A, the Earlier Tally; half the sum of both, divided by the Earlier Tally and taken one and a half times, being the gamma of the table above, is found 1.50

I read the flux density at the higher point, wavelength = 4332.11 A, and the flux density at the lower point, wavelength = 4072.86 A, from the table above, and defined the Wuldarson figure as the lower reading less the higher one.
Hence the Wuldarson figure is -5.1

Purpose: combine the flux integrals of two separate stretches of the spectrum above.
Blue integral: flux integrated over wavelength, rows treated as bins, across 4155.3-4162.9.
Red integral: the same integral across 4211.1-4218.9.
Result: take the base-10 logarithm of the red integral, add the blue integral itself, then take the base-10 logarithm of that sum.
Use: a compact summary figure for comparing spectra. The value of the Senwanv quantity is 1.72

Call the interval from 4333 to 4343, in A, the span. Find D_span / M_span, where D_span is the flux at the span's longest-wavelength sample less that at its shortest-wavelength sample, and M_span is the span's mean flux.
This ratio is -0.14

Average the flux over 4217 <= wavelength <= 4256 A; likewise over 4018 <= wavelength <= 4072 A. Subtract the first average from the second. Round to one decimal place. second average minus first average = -1.2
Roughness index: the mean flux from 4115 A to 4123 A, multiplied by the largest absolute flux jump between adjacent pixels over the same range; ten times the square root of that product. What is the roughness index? 20.1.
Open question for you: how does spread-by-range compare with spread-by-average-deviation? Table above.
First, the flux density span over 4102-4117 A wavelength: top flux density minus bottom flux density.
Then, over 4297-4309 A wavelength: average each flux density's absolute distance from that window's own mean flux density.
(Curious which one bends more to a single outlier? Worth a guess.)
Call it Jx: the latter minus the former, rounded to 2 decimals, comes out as -0.43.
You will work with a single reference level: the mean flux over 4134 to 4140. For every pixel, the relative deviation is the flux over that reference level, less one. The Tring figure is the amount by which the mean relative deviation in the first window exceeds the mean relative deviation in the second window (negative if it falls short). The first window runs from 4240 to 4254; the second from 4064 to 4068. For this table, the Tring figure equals 0.19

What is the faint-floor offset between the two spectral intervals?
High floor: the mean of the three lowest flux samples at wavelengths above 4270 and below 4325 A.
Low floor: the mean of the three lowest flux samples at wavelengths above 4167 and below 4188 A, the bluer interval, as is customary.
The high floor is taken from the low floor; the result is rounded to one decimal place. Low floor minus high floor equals -2.6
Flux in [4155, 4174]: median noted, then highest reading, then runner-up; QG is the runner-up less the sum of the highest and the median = -7.0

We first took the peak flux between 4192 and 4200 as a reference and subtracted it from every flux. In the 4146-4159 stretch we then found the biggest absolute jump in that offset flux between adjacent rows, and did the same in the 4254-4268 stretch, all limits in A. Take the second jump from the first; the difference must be -0.82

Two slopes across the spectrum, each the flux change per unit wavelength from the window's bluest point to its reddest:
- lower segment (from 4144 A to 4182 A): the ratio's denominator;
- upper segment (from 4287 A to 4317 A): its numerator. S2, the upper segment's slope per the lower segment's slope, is 19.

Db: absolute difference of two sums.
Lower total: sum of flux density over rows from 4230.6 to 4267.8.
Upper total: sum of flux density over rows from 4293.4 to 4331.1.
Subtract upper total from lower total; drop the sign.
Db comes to 67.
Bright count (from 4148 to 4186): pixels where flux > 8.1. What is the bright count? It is 0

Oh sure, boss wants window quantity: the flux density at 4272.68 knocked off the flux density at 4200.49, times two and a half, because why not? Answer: -4.0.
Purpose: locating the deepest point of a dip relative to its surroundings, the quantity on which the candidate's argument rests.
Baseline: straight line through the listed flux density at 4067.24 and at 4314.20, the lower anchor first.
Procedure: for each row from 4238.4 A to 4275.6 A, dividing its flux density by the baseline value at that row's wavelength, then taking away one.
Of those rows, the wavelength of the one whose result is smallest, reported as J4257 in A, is 4258.92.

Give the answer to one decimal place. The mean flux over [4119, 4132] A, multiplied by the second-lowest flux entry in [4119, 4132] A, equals 46.1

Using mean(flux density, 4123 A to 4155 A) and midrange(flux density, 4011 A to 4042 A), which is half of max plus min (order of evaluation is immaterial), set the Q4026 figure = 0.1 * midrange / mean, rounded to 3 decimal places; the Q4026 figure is 0.095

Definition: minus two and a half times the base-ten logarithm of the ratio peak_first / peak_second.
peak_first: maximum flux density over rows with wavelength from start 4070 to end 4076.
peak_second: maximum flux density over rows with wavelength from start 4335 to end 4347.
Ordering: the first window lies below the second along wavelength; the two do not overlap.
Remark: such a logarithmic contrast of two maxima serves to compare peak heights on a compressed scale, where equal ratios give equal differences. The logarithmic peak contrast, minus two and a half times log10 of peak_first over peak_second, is 0.5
